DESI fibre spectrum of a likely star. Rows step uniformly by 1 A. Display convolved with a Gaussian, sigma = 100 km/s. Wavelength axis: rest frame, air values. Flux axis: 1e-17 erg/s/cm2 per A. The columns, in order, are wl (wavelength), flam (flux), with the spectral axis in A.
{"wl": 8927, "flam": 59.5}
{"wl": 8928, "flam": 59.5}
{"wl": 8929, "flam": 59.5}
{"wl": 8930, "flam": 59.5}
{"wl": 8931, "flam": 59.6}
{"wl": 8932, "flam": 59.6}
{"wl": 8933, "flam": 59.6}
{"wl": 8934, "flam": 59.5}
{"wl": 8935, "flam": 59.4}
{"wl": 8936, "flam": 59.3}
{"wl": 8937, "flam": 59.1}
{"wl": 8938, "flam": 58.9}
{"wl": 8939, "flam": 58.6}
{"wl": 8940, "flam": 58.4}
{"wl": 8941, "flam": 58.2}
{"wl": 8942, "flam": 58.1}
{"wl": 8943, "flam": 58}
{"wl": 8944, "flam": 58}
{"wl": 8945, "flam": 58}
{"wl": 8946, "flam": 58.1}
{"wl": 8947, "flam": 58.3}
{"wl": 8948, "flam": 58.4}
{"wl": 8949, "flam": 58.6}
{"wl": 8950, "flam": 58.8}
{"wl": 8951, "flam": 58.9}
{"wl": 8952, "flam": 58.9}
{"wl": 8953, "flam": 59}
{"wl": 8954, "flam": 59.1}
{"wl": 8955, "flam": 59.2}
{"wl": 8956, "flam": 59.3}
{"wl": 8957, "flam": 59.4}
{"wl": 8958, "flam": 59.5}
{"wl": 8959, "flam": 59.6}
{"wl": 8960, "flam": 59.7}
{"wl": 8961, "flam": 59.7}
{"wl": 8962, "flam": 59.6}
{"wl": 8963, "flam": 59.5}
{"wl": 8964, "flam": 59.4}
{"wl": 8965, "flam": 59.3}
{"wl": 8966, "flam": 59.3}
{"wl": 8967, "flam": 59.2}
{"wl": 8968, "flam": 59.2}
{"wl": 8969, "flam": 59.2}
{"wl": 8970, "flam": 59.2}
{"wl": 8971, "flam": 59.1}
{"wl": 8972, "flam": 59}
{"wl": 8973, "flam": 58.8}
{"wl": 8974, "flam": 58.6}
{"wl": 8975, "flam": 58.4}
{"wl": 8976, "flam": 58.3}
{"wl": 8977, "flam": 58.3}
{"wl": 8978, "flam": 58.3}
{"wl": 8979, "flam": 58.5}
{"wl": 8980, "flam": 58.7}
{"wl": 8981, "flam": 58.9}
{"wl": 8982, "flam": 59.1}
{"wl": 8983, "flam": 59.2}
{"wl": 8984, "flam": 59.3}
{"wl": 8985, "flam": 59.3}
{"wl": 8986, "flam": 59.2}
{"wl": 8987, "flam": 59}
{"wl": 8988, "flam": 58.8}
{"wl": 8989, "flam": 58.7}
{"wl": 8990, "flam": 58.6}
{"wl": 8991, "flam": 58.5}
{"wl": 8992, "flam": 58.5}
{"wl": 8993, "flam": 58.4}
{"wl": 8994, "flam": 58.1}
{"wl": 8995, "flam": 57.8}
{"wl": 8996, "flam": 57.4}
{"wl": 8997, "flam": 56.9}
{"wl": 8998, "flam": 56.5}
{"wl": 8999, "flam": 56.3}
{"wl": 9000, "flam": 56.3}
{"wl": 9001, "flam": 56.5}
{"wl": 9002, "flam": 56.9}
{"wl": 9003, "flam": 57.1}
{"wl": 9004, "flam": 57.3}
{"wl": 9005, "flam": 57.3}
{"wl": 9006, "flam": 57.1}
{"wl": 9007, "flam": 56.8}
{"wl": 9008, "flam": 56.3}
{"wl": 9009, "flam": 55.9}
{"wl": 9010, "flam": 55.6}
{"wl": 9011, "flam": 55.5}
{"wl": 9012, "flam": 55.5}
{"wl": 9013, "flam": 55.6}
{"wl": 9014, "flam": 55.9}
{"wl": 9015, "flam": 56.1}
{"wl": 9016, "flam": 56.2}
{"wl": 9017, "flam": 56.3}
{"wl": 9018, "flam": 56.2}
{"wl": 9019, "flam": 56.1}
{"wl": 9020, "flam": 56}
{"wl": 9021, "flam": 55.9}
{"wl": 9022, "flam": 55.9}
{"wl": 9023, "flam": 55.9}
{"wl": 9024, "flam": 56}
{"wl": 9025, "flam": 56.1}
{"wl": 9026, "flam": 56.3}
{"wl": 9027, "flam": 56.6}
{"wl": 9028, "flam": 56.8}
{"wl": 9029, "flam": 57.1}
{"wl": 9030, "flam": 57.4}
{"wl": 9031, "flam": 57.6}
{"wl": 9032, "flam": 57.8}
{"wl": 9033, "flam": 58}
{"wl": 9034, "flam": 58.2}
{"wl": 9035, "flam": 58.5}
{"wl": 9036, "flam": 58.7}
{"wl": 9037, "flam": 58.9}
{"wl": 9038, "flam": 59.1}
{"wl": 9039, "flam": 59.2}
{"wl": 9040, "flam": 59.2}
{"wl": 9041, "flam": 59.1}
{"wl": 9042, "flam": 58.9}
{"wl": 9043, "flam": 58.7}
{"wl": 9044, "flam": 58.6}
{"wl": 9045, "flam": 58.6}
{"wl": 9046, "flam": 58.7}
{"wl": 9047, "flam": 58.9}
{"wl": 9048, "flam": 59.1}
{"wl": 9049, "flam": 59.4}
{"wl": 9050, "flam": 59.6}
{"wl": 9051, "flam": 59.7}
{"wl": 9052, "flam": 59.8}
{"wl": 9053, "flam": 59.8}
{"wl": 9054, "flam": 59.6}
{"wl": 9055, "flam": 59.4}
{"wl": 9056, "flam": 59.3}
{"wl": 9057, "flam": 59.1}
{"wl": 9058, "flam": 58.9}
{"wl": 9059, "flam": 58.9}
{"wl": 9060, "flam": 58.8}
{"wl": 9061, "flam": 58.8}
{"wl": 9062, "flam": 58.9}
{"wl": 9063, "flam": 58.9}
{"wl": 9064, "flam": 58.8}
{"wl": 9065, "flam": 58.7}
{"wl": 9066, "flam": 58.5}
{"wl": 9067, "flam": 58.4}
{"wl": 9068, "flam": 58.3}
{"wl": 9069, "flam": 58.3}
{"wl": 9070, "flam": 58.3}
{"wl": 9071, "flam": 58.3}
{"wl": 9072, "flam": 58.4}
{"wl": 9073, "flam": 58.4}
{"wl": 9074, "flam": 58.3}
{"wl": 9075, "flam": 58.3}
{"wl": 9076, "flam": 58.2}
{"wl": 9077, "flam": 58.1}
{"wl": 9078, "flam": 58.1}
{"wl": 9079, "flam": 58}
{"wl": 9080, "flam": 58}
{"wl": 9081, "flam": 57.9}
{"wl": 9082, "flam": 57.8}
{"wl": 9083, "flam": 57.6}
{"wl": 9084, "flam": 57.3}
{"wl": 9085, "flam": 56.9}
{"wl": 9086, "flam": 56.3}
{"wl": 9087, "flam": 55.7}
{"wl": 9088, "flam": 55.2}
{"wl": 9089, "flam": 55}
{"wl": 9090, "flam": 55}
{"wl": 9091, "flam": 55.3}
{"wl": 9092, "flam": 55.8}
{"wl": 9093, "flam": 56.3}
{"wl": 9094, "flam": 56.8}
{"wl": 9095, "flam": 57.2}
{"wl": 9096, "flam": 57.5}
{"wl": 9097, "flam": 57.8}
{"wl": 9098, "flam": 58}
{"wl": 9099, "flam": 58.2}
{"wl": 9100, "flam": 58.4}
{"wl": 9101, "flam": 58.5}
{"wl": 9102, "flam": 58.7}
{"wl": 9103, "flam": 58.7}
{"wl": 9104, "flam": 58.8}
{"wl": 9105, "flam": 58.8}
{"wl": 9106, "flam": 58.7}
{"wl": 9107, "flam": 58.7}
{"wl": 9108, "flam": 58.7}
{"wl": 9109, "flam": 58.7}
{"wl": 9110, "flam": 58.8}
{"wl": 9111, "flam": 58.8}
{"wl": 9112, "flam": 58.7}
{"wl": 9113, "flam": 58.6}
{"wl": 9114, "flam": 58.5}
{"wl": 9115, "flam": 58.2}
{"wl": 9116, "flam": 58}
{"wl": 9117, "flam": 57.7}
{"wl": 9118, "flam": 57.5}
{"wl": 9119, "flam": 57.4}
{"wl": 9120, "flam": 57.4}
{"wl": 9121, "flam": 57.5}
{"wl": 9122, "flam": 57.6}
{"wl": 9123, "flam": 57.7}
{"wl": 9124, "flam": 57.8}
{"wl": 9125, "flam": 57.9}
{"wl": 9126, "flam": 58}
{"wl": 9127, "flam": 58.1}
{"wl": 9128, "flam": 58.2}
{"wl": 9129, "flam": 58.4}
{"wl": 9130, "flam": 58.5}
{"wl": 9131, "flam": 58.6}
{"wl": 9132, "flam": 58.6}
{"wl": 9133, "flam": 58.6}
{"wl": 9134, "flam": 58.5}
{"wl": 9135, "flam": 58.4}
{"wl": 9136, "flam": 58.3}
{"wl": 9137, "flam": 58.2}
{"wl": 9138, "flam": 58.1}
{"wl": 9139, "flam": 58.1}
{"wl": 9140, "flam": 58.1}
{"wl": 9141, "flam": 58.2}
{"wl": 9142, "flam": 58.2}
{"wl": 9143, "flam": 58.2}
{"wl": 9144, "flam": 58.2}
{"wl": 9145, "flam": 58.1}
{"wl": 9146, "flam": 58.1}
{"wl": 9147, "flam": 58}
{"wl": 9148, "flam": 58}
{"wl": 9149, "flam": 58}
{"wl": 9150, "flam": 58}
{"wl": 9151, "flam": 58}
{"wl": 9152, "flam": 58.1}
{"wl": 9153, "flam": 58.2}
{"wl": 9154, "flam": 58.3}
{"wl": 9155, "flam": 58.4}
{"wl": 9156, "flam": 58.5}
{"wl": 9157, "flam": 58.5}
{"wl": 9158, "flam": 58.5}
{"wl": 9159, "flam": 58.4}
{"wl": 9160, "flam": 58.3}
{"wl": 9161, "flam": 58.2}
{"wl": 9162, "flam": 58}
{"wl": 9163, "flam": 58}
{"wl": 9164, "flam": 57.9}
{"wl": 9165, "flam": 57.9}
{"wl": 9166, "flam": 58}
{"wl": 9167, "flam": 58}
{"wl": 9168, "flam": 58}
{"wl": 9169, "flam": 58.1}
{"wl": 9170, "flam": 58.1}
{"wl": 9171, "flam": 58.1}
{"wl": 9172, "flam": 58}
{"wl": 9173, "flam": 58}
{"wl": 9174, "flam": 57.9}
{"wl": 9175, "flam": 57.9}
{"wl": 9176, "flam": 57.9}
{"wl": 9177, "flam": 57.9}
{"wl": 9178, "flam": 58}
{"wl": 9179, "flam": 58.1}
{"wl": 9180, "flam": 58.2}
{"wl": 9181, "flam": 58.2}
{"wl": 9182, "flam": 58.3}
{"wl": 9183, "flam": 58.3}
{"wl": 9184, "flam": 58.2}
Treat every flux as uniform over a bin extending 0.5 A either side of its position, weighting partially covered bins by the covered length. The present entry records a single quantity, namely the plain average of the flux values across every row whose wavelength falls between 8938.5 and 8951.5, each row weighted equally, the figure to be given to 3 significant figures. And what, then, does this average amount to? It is 58.3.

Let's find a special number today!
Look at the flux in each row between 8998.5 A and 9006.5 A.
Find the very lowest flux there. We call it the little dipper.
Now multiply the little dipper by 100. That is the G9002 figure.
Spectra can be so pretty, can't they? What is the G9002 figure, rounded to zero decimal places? 5630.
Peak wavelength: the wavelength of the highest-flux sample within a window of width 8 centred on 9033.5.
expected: 9037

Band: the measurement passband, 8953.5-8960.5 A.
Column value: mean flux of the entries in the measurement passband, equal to 59.4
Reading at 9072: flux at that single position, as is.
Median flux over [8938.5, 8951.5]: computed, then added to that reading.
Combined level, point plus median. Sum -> 116.7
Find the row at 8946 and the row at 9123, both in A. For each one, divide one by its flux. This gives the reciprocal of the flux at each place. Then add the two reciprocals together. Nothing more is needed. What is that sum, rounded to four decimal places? 0.0345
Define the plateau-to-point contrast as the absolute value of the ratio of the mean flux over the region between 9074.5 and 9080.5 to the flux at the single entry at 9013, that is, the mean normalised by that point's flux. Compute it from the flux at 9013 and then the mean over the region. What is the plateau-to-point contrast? 1.05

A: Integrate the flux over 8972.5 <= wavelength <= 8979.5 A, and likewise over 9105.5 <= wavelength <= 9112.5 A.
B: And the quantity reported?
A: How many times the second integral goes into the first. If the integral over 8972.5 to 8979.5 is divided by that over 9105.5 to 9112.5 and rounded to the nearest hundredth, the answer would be 1.00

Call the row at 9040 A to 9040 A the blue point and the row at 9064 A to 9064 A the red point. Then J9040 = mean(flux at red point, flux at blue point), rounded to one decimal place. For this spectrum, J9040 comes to 59.0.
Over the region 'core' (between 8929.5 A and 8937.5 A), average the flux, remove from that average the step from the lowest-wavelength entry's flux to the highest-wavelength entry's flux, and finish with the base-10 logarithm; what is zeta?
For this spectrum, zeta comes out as 1.777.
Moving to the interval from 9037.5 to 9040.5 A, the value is 1.771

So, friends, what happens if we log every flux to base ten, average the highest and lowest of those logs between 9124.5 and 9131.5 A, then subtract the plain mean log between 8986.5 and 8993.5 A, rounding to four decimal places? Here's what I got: -0.0029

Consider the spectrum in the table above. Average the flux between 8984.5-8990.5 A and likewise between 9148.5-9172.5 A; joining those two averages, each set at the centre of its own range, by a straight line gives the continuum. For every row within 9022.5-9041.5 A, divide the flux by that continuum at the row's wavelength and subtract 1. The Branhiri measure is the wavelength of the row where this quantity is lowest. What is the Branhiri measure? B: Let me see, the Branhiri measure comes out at 9023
